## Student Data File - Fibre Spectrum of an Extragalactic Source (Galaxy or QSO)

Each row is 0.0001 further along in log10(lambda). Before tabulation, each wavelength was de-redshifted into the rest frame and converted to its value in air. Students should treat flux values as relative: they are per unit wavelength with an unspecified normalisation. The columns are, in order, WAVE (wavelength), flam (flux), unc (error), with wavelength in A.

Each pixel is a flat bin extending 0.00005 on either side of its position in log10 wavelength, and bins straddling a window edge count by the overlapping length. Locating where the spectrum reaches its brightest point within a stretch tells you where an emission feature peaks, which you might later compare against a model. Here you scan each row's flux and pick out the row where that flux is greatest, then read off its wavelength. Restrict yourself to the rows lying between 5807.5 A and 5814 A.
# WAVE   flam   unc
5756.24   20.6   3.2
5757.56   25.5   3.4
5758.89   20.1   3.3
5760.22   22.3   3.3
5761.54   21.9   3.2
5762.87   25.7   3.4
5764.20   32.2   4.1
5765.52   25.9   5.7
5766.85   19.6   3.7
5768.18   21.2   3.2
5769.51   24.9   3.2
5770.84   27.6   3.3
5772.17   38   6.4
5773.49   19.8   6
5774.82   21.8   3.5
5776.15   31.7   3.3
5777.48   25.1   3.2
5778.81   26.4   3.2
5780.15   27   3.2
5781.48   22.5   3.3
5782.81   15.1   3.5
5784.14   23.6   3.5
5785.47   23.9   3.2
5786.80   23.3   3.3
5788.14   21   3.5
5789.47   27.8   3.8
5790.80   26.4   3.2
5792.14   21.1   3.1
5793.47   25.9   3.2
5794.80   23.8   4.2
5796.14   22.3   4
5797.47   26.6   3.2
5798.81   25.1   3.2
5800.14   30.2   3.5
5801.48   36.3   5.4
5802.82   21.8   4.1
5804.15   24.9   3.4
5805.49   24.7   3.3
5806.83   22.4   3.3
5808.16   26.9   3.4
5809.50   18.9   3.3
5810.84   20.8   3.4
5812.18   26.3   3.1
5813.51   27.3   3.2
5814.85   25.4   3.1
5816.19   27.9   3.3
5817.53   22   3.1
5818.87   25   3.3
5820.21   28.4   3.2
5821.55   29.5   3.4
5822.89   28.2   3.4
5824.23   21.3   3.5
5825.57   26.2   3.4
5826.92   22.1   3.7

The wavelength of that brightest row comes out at 5813.51 A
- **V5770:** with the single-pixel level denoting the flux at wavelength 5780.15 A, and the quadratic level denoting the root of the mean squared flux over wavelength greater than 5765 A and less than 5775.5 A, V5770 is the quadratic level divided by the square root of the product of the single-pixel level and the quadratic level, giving 0.97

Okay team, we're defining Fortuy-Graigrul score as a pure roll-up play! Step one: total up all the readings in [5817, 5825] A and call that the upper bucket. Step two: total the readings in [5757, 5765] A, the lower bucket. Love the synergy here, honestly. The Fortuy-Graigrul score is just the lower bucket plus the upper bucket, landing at 302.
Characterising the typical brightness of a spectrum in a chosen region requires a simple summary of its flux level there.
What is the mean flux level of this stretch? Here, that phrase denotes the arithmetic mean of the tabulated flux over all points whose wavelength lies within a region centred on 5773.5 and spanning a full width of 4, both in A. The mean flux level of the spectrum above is 27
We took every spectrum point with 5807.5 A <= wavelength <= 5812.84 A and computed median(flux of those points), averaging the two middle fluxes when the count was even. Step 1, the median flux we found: 24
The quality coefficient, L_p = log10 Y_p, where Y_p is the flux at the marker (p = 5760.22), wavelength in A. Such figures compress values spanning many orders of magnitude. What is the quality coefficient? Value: 1.35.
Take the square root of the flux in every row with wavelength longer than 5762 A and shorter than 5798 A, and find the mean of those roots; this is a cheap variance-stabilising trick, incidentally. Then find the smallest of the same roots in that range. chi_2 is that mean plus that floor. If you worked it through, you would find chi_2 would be 8.85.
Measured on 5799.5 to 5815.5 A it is 9.38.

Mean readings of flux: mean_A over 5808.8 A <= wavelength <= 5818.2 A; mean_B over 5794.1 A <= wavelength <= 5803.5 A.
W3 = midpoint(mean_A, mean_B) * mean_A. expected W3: 610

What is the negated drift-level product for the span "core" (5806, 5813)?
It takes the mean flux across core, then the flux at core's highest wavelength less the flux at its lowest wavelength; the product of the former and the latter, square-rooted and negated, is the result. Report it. -9.5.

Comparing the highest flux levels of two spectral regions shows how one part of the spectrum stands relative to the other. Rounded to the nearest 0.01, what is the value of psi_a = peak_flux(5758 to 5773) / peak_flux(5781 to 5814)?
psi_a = 1.05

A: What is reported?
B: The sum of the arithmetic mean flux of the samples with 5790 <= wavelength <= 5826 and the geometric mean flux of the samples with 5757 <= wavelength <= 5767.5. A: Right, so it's 49.3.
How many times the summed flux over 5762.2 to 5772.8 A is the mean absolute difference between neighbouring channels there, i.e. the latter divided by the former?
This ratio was 0.025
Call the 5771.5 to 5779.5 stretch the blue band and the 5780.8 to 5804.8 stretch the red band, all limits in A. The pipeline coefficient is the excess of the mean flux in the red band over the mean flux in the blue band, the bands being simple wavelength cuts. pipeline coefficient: -2.6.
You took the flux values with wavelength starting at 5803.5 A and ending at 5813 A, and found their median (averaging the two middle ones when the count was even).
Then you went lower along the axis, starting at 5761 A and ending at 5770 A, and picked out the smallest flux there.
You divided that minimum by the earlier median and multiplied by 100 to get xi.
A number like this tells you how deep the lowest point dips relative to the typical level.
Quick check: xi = 79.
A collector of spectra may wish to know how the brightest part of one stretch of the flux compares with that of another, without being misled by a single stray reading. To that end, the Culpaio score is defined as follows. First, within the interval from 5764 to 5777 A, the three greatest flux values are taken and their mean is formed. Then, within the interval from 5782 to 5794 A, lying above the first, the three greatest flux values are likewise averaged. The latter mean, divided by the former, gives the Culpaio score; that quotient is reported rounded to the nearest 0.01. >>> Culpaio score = 0.79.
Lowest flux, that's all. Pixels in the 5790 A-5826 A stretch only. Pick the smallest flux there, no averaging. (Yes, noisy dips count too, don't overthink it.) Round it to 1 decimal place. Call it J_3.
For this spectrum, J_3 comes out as 18.9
